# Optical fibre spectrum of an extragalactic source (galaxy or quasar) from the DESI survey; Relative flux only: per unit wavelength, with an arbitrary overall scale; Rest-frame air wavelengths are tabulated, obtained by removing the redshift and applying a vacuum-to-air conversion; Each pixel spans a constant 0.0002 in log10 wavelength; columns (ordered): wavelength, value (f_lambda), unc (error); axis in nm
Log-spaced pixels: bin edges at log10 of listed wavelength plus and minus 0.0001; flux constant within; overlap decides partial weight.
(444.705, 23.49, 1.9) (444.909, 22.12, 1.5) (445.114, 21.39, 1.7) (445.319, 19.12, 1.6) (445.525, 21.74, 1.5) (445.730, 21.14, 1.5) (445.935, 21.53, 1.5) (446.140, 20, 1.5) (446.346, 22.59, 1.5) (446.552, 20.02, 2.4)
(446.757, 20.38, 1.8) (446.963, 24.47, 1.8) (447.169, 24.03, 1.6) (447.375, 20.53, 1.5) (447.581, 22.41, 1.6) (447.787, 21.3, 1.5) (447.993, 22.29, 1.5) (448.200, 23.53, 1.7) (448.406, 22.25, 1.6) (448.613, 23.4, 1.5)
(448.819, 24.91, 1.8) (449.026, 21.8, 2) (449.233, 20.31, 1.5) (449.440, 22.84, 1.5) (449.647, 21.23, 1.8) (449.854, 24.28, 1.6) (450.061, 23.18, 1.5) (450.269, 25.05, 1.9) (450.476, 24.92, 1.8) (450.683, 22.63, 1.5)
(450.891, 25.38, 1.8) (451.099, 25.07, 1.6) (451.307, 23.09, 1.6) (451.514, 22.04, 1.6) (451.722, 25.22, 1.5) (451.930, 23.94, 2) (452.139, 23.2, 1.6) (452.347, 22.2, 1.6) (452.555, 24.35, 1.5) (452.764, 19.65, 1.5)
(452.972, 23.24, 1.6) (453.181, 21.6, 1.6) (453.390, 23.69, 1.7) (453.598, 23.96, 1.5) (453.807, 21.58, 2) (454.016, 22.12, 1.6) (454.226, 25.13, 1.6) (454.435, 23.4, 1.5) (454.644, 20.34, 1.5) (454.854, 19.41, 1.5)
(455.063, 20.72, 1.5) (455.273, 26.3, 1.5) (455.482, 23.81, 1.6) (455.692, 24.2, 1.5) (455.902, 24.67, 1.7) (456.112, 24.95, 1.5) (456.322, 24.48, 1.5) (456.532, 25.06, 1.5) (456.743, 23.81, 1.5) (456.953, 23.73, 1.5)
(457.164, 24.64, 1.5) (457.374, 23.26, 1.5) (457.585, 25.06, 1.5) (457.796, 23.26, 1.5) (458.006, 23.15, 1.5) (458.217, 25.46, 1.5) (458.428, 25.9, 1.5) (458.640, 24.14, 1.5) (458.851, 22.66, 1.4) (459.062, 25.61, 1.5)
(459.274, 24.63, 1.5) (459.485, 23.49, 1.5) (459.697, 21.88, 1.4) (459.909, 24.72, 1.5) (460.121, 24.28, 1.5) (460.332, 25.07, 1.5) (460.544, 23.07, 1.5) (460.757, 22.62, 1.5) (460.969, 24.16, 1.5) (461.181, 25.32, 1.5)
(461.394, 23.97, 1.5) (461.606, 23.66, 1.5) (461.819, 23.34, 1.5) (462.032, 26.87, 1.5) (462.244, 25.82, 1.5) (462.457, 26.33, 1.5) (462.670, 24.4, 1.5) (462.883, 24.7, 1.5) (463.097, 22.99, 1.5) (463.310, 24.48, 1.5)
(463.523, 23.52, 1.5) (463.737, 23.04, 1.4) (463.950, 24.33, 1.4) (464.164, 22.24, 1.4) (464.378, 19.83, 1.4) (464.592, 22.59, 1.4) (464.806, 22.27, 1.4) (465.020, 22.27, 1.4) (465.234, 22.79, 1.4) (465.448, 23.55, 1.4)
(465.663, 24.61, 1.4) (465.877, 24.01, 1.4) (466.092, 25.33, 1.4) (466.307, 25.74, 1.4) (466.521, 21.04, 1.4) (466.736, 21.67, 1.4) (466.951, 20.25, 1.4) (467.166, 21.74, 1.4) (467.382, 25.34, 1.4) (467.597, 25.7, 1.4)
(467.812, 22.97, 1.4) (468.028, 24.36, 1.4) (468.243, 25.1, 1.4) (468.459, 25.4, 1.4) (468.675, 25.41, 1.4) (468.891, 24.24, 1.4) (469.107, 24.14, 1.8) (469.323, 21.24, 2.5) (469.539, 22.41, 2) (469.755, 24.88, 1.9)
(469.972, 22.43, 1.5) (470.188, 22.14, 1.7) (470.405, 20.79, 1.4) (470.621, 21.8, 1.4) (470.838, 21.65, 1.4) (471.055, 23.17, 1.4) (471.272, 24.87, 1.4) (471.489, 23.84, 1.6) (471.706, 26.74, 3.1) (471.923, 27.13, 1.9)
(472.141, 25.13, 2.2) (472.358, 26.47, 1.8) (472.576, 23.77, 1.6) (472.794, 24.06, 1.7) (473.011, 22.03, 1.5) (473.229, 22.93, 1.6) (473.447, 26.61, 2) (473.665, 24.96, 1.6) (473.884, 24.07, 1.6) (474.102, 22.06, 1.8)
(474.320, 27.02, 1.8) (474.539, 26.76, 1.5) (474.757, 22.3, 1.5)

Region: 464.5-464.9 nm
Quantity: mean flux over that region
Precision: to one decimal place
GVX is 22.4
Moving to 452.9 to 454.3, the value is 23.0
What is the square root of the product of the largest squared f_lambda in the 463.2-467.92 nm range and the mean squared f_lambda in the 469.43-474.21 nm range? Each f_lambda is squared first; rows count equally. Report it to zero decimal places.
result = 615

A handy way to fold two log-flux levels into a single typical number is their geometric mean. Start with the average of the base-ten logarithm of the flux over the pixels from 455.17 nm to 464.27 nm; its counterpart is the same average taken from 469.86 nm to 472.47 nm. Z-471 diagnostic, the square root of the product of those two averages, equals 1.38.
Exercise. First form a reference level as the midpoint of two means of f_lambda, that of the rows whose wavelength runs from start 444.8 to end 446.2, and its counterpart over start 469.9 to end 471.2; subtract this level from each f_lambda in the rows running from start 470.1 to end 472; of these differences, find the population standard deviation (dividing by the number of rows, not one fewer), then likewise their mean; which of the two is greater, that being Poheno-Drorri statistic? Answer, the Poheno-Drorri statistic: 2.14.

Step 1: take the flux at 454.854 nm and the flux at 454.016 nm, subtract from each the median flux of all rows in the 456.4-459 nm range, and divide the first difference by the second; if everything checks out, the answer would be 2.5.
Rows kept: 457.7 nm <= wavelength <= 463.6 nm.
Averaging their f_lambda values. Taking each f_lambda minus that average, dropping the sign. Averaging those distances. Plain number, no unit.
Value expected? 1.0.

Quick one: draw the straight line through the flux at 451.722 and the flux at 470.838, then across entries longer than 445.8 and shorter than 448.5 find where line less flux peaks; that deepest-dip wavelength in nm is 446.140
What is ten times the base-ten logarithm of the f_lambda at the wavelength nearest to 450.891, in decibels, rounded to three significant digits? 14.0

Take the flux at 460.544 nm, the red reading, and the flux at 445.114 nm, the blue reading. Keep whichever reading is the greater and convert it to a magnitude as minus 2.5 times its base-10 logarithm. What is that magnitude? -3.41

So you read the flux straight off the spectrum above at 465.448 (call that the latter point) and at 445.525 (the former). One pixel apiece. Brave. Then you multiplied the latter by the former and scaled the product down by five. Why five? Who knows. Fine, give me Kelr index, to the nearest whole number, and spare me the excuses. 102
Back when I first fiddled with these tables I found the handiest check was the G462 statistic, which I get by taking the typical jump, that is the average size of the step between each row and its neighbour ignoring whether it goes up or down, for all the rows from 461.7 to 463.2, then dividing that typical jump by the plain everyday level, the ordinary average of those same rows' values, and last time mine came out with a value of 0.0604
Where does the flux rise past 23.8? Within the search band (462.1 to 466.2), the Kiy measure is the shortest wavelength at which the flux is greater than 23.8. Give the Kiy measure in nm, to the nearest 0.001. 462.244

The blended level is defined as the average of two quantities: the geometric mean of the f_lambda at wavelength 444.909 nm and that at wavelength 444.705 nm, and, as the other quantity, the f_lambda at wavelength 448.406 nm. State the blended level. 22.5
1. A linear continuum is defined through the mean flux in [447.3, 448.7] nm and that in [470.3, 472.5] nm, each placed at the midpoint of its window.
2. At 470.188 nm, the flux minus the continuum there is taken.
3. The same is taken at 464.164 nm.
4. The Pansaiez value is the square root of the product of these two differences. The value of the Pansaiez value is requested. 1.6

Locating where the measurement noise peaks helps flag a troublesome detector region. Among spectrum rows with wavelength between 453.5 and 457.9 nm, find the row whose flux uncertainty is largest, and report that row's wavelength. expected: 453.807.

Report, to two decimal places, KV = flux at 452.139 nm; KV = 23.20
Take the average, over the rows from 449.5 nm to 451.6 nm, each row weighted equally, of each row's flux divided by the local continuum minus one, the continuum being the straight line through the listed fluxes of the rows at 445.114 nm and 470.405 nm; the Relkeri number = 0.114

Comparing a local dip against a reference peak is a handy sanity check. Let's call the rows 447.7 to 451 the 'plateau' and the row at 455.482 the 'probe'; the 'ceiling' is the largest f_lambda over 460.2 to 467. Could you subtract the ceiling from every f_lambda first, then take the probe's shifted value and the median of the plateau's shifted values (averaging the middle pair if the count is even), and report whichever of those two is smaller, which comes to -3.9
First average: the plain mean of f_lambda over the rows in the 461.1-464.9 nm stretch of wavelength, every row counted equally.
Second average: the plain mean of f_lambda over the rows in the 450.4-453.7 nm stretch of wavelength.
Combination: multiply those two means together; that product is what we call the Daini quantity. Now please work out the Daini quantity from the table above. 558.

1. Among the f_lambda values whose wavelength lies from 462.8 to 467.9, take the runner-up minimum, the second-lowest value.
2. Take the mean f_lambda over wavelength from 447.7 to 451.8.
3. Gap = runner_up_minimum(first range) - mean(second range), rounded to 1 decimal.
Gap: -3.0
